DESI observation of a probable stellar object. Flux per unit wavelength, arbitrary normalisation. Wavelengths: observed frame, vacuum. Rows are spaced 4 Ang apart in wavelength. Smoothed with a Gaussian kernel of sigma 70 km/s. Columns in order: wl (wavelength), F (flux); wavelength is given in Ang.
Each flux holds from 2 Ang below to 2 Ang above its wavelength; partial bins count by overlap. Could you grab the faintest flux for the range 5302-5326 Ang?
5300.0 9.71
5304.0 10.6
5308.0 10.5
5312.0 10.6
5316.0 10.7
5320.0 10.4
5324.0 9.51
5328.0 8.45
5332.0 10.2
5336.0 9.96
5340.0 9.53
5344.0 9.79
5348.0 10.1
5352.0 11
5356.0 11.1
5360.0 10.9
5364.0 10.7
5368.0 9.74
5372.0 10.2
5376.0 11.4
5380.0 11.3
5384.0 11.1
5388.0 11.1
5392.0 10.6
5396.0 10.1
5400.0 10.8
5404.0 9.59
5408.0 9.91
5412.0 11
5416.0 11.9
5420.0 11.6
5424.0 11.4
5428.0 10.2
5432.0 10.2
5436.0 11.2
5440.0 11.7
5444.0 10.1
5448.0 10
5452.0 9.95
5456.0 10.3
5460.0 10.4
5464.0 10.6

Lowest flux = 9.51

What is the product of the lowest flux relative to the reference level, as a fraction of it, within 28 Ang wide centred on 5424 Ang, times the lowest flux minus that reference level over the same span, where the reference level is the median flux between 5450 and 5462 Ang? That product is -0.1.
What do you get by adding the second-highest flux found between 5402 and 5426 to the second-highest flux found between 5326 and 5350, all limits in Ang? 21.7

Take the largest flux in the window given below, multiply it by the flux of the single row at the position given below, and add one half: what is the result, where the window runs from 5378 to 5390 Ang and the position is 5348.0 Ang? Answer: 115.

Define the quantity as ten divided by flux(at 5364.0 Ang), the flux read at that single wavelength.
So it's 0.93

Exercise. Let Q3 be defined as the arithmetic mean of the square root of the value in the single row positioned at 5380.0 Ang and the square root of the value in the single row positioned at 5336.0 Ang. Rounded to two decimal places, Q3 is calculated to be 3.26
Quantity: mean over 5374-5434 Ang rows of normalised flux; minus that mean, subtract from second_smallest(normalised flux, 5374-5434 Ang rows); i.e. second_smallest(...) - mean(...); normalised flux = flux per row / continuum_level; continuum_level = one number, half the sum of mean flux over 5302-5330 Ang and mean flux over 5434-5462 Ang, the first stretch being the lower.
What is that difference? -0.09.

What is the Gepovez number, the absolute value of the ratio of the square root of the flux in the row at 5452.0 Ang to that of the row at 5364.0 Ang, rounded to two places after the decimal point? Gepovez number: 0.96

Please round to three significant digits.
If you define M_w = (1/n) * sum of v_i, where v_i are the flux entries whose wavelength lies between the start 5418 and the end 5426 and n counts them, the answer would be 11.5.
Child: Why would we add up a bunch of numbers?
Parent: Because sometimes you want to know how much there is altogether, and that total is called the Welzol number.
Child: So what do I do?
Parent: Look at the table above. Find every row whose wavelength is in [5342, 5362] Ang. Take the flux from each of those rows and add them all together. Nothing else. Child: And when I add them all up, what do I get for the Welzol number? 52.9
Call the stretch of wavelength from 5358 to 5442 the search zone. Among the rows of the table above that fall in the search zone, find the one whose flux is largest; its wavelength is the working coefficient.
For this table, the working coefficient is 5416.0 Ang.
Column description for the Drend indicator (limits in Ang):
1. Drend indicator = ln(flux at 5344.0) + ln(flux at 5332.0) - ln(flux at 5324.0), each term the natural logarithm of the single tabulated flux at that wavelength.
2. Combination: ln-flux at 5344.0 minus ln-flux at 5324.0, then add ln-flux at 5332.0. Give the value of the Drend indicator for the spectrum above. 2.35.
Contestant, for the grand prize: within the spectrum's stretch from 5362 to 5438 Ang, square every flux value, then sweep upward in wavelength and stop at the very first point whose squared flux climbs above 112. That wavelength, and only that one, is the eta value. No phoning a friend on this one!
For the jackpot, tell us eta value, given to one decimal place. 5364.0 Ang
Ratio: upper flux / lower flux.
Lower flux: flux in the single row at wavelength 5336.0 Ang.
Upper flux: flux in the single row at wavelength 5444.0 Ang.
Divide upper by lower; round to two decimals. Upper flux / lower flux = 1.01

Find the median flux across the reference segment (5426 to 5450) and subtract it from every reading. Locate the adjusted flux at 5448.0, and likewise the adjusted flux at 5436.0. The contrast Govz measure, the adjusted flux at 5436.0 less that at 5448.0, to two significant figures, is 1.2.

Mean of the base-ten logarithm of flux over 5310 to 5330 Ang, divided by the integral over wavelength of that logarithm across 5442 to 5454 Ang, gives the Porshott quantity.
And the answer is 0.083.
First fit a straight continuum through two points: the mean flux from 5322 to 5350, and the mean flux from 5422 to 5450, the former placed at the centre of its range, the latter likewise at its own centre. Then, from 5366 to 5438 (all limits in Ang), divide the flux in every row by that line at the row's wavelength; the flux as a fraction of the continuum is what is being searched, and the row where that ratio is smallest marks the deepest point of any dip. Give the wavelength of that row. 5404.0 Ang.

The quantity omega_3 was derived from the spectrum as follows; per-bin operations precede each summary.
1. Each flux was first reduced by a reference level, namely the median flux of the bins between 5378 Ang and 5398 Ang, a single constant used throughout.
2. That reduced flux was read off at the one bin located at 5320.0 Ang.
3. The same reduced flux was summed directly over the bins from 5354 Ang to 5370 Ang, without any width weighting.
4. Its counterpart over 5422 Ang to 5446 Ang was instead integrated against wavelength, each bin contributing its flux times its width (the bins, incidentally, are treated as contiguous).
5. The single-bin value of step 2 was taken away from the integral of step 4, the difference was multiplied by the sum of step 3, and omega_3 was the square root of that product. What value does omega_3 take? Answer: 3.6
